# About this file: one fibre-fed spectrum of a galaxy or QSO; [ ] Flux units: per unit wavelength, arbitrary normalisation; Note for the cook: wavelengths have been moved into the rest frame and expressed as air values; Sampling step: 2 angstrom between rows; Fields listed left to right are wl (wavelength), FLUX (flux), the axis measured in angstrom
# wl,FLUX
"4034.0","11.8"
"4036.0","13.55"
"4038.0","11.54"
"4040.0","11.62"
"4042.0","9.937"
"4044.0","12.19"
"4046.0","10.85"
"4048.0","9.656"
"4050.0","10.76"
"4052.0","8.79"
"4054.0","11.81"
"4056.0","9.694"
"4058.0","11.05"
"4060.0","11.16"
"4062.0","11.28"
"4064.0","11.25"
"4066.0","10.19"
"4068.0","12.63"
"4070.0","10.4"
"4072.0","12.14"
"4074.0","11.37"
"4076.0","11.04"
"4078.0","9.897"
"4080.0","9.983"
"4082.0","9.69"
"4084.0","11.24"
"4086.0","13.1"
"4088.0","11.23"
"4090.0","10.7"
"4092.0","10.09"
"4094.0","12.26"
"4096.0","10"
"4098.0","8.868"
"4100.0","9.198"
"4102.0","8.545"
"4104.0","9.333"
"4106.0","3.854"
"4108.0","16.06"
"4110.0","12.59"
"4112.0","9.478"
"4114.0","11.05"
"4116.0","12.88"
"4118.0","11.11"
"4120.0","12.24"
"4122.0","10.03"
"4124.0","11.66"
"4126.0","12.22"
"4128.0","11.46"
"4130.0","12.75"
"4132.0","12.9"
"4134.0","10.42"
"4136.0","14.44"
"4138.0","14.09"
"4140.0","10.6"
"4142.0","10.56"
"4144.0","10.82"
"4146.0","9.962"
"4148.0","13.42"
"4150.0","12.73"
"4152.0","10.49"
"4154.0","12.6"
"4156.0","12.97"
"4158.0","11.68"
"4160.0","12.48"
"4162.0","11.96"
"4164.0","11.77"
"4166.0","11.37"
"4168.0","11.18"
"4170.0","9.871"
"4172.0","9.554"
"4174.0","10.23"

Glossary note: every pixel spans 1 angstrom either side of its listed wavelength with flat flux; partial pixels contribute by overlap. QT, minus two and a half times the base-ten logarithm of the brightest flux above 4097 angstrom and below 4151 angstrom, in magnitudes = -3.01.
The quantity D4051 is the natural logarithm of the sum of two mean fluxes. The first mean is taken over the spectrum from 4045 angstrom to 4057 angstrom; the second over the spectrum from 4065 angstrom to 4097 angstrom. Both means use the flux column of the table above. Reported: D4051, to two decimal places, 3.06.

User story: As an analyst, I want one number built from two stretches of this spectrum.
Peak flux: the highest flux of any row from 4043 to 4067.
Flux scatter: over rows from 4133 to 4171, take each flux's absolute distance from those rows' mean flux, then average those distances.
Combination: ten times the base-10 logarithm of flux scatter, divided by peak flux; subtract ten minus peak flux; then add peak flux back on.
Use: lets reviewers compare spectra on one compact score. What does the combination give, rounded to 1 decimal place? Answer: 14.4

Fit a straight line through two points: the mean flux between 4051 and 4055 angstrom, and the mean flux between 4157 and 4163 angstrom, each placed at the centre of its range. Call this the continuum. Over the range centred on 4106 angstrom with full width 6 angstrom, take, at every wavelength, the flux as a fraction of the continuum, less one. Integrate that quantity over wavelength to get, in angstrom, -0.76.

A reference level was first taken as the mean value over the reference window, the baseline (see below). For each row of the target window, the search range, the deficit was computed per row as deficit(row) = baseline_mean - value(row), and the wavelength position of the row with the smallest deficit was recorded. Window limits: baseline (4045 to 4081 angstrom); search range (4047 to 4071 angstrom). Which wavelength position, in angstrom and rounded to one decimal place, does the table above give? 4068.0 angstrom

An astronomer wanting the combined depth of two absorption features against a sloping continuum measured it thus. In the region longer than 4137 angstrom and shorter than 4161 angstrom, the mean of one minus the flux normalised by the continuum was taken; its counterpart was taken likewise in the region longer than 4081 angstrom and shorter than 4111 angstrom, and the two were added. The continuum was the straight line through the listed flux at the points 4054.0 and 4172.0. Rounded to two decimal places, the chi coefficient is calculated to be -0.14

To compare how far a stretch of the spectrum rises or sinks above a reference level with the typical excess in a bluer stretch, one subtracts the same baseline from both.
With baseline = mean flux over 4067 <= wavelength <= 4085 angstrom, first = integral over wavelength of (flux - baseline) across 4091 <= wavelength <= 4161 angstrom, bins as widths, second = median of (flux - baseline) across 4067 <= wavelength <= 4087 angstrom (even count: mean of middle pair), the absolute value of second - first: 26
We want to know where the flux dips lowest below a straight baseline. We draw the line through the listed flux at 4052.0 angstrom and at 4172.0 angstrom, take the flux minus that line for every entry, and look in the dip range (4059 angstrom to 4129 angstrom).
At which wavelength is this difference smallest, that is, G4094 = 4106.0 angstrom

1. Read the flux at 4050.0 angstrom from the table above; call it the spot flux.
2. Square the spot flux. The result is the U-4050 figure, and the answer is 116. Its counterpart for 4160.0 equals 156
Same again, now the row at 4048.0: 93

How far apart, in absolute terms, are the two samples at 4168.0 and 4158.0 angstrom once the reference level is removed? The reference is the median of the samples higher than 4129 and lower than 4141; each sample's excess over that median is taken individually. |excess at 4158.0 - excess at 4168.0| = 0.5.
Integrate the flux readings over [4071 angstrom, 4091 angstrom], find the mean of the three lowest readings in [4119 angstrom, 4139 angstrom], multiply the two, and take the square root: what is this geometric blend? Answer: 48.5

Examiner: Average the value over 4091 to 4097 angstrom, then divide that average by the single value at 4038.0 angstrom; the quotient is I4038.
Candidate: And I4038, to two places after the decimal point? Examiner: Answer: 0.93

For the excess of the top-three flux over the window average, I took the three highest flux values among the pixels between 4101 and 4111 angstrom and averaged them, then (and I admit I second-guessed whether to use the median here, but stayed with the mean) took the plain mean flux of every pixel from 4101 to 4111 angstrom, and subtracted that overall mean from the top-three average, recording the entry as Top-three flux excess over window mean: 2.6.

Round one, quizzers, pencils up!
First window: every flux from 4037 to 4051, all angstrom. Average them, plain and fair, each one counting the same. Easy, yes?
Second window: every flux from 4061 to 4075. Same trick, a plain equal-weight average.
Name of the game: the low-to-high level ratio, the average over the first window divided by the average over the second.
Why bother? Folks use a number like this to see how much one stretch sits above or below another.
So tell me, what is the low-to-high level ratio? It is 0.966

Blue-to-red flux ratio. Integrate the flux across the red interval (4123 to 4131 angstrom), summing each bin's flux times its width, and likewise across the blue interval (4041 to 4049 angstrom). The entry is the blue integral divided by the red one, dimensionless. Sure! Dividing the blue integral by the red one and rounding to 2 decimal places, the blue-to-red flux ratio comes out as 0.89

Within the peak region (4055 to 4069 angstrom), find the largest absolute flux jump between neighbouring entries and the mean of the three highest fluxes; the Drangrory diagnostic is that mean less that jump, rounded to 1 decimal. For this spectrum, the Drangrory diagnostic 9.3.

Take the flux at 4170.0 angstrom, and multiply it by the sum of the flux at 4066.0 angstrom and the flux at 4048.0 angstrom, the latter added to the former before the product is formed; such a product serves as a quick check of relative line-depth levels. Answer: 196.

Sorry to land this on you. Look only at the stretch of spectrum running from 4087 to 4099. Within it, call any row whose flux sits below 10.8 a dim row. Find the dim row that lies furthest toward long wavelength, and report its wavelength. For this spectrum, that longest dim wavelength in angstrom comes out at 4098.0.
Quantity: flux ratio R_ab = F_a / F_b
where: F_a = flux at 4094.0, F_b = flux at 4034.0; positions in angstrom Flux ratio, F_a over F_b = 1.04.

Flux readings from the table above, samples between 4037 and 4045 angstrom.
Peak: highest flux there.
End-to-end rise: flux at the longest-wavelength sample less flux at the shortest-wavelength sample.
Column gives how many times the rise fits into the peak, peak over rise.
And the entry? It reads 19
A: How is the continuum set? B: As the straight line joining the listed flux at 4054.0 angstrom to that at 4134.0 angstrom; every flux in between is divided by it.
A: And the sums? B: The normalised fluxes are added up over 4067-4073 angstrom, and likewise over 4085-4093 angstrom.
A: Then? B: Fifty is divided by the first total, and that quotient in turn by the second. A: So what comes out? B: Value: 4.1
